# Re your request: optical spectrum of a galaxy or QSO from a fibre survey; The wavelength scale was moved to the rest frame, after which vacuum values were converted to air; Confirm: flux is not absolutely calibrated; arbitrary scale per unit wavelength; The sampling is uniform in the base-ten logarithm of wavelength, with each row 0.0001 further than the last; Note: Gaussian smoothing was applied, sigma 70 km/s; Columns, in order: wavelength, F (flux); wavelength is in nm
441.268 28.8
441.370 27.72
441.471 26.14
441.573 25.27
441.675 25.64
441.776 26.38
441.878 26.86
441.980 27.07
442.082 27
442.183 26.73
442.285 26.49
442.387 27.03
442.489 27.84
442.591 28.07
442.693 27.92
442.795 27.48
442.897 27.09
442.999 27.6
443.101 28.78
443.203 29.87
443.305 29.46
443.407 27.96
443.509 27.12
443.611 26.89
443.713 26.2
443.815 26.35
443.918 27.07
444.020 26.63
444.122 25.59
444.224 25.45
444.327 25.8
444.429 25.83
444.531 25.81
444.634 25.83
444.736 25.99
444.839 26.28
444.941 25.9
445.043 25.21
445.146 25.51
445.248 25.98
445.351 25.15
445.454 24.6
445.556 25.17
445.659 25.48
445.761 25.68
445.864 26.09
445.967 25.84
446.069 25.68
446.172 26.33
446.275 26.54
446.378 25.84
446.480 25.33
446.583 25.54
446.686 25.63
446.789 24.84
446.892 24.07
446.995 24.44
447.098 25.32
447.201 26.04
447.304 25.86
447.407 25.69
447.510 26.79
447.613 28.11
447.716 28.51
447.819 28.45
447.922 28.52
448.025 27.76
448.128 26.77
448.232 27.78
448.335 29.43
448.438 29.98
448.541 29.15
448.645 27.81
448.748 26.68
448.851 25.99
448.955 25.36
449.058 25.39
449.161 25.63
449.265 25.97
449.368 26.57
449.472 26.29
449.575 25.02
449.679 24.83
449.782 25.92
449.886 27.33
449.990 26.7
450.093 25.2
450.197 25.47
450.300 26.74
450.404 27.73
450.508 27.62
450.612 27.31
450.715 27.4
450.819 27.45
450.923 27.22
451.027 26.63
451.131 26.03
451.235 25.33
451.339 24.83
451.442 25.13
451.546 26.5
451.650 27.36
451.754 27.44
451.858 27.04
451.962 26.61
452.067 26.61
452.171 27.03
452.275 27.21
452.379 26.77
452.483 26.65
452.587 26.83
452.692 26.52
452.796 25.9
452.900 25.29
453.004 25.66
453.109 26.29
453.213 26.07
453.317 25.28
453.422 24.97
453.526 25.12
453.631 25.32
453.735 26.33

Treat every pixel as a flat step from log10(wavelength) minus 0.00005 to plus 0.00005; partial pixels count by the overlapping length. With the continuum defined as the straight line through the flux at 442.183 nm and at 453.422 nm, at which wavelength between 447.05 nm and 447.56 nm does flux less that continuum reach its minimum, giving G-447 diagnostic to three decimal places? 447.098 nm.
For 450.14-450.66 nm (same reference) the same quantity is 450.197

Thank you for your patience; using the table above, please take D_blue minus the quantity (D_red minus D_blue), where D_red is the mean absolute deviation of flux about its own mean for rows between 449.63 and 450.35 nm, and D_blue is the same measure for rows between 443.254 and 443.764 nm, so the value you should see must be 1.1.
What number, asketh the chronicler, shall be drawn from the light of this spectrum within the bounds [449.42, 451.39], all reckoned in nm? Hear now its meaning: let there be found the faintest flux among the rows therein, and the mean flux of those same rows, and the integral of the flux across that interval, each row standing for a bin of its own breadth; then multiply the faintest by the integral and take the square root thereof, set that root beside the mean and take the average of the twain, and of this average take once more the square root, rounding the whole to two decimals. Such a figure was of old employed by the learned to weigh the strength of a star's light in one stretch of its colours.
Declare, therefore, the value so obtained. 5.58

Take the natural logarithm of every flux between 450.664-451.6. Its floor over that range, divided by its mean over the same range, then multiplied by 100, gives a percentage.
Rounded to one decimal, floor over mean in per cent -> 98.3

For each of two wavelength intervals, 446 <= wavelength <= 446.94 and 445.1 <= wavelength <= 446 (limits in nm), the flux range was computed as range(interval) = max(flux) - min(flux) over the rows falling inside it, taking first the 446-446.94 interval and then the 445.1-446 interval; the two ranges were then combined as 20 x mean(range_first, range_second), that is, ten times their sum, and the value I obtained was 40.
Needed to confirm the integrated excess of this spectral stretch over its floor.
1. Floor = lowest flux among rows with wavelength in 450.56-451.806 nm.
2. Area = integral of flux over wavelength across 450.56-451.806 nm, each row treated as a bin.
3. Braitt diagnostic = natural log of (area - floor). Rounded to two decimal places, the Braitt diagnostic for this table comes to 2.11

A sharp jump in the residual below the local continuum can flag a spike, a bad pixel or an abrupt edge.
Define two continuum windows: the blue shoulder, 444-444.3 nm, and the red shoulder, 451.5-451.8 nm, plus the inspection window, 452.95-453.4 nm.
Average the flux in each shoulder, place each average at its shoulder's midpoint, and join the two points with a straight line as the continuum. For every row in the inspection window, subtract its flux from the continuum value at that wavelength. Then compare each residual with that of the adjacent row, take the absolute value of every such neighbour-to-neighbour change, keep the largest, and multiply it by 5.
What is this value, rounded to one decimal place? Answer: 4.0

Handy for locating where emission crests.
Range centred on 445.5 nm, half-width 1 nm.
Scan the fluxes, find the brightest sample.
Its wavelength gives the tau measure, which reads 446.275 nm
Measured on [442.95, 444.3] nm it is 443.203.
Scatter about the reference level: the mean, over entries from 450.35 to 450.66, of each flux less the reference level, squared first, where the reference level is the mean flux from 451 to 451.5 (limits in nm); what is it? 3.9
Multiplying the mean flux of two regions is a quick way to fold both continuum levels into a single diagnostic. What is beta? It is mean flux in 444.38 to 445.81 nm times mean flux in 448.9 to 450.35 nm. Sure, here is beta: 663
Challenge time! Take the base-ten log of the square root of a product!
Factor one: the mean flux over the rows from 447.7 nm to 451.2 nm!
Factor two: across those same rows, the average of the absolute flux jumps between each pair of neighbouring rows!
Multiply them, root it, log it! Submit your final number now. 0.63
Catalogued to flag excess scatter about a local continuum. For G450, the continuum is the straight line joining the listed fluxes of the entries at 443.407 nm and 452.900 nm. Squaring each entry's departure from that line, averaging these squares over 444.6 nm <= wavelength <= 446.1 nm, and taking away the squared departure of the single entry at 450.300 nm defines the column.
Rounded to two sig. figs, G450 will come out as 2.9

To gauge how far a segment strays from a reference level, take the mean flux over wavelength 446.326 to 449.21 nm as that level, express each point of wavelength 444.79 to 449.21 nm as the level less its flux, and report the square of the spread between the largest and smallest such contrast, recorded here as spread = 35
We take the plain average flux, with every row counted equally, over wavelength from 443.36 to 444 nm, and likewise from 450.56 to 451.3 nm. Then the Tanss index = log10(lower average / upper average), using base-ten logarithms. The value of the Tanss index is 0.003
